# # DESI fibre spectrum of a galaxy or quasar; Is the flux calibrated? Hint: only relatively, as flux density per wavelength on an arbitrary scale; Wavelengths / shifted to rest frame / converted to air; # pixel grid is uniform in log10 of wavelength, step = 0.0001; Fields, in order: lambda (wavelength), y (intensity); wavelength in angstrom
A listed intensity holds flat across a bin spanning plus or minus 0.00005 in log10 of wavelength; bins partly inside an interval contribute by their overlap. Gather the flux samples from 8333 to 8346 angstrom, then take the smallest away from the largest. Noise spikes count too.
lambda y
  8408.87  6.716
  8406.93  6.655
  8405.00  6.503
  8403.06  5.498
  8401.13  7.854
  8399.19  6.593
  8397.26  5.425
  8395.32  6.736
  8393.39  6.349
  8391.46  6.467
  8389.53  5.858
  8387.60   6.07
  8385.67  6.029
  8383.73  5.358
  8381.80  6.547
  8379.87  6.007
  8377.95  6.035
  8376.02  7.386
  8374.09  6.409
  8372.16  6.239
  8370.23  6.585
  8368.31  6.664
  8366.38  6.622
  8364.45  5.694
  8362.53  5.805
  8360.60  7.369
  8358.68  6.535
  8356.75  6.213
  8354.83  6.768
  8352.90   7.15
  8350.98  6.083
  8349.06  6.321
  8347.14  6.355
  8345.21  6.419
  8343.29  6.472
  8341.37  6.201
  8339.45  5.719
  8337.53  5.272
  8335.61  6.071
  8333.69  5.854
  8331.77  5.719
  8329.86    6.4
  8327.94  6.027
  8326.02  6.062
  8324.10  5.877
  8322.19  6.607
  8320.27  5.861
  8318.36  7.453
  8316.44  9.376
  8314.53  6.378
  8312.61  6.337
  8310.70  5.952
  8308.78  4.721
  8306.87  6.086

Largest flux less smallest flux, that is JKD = 1.20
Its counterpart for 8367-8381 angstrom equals 1.38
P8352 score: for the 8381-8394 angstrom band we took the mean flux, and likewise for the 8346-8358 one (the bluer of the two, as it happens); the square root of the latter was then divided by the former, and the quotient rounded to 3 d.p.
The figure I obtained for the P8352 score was 0.418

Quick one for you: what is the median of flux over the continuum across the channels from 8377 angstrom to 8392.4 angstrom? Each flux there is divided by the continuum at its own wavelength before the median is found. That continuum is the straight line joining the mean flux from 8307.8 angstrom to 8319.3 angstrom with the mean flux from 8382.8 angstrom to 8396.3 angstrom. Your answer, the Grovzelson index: 0.98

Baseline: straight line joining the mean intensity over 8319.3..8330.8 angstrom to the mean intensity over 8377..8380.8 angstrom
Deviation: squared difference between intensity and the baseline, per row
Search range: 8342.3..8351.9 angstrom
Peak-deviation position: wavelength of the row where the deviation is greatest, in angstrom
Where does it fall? 8343.29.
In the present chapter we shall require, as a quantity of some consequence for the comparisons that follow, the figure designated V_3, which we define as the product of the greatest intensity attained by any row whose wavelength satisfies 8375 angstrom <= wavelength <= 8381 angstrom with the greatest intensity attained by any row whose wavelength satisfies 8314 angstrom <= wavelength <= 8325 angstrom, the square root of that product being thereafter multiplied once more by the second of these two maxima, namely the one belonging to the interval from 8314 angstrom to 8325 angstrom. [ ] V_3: 78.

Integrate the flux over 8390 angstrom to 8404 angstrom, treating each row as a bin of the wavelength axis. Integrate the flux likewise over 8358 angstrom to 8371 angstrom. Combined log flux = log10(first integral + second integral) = 2.24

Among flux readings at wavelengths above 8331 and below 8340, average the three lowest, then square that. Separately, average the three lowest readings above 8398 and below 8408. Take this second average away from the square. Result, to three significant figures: 24.8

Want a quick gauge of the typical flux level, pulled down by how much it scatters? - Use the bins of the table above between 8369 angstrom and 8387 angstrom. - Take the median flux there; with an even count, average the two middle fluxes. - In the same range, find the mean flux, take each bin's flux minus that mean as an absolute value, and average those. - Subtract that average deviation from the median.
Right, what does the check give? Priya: 5.84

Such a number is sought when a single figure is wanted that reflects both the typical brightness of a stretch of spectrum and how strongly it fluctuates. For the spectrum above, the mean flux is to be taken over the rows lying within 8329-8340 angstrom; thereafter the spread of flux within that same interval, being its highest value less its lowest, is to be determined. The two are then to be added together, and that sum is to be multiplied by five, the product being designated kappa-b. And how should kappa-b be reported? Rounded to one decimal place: 34.8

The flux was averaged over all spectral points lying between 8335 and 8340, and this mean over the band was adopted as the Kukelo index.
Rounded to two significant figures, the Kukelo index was 5.7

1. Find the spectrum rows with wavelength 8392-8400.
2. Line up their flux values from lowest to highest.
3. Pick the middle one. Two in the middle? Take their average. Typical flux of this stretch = 6.47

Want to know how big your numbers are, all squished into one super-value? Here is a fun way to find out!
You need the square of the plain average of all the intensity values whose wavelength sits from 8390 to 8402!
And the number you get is 43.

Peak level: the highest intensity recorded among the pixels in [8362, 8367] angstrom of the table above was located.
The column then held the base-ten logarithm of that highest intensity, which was 0.821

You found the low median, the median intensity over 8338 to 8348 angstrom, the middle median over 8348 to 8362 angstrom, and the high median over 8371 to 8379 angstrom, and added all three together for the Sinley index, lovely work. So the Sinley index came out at 19.21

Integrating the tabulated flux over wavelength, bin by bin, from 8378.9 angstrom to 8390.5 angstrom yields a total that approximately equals 69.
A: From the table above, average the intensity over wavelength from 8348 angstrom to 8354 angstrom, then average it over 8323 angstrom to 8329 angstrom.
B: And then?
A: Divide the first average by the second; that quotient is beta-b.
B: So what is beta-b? 1.09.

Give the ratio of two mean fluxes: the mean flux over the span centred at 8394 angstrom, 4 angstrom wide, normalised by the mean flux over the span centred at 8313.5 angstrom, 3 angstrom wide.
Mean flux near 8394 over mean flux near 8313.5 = 1.03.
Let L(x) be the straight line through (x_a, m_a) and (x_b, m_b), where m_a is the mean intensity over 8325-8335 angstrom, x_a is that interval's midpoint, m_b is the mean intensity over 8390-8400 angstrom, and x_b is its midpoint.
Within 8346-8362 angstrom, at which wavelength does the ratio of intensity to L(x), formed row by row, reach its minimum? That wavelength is 8350.98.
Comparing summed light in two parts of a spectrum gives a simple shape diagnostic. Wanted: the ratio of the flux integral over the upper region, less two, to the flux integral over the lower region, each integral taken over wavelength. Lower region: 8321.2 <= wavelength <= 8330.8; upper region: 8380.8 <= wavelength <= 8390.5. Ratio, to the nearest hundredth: 0.94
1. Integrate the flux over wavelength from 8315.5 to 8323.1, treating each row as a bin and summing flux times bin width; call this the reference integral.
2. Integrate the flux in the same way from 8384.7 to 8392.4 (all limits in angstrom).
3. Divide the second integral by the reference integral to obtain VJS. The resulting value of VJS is 0.84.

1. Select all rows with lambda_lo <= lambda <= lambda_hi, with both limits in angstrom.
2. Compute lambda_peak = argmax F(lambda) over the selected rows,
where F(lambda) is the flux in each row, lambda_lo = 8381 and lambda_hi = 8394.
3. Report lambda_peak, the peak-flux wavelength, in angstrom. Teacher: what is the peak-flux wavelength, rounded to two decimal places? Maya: 8381.80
